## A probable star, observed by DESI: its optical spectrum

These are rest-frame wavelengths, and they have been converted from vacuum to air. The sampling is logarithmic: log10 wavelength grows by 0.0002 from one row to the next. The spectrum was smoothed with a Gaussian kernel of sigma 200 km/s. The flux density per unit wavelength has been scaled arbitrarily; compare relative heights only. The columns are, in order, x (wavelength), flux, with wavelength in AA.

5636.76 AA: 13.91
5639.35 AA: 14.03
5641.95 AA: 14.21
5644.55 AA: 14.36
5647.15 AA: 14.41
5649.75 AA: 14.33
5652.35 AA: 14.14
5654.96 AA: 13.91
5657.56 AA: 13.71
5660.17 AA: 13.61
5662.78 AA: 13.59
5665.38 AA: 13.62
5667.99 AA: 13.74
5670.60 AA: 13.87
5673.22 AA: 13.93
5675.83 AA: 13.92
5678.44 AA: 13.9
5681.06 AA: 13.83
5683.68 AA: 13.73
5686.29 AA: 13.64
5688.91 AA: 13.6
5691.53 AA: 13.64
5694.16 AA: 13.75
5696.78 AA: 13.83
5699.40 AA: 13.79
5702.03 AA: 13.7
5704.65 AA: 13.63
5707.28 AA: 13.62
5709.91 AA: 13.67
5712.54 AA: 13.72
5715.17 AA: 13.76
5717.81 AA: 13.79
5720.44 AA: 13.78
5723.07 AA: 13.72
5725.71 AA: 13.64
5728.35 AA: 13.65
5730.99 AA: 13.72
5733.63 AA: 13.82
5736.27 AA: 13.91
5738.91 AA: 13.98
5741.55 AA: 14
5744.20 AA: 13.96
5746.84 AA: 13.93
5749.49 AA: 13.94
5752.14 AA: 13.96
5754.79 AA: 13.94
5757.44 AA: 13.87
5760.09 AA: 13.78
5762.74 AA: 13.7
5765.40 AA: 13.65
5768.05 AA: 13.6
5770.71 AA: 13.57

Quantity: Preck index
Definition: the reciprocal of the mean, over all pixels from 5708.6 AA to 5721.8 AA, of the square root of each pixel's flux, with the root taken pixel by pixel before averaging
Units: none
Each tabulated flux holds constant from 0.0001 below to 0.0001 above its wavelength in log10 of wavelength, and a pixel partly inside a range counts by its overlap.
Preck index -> 0.2697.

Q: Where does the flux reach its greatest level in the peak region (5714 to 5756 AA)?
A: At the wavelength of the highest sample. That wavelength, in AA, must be 5741.55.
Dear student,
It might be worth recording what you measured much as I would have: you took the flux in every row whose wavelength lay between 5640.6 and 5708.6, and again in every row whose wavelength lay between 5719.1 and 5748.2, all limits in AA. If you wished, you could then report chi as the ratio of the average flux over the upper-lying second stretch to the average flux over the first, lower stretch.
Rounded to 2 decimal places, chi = 1.00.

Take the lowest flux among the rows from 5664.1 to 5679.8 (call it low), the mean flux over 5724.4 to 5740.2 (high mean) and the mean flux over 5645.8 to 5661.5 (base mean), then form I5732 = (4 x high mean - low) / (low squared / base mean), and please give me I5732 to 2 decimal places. 3.14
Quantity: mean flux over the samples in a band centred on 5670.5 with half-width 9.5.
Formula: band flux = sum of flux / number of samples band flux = 13.8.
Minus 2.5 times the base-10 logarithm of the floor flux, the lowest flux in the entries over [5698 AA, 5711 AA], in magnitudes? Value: -2.84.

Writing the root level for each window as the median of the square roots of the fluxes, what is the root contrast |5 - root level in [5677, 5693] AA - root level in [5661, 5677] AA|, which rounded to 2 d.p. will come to 2.41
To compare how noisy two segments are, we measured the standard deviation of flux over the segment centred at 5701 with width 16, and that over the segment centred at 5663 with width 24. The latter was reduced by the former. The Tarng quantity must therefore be 0.10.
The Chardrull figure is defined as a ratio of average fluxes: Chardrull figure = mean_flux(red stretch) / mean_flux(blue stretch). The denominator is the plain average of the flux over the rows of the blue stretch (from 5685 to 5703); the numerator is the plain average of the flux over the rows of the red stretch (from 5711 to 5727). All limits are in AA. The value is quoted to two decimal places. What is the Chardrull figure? 1.00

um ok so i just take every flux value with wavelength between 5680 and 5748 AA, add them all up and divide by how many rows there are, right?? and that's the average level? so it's 13.76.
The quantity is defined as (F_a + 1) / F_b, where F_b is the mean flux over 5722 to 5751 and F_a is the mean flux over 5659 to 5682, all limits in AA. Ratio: 1.068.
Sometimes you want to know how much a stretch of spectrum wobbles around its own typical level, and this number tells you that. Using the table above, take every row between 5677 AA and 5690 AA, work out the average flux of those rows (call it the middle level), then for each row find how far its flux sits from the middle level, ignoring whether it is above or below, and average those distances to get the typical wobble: 0.10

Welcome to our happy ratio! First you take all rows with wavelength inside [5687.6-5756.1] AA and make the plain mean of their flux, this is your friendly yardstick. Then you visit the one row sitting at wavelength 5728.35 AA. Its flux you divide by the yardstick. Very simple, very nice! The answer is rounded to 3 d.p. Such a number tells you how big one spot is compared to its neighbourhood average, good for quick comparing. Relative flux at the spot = 0.990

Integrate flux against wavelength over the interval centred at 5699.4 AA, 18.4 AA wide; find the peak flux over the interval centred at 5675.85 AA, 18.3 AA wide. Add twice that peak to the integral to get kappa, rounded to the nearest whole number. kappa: 280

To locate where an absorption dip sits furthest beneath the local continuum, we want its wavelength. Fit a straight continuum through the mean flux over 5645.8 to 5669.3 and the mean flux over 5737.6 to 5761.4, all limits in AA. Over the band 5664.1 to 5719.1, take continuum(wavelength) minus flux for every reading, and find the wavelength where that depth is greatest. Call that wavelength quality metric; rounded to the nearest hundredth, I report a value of 5688.91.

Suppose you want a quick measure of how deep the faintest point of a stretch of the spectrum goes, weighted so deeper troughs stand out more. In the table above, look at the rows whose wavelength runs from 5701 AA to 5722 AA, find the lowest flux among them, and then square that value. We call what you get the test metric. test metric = 185.5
